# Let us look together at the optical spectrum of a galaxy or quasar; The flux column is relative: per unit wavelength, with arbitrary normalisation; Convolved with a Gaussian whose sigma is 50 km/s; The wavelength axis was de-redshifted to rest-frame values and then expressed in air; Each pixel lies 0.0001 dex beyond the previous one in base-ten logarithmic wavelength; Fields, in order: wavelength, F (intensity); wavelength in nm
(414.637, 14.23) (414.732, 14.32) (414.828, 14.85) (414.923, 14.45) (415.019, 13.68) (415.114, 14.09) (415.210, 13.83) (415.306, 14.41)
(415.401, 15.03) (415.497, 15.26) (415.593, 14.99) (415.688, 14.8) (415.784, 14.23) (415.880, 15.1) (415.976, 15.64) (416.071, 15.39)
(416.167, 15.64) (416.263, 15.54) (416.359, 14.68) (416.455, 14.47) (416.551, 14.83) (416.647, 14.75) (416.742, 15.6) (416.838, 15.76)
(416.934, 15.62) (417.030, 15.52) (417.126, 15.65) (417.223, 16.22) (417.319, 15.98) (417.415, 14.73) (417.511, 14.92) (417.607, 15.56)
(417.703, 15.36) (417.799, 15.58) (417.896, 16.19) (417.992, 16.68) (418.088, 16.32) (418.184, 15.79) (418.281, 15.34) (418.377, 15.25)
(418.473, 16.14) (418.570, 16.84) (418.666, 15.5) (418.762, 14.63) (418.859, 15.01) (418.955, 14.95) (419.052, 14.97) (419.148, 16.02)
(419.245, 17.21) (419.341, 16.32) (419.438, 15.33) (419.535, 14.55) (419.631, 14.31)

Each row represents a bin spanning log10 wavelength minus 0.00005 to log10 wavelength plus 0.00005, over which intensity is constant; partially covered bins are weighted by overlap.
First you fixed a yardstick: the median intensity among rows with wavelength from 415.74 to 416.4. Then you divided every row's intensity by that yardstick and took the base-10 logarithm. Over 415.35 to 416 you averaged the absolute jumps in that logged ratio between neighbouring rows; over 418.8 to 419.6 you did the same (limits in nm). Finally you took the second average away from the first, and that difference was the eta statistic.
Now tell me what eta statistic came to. -0.0064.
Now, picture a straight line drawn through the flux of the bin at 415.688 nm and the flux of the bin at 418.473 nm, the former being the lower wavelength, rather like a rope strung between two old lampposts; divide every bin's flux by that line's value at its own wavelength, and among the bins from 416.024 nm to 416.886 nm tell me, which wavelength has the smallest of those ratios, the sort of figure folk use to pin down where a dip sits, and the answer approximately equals 416.455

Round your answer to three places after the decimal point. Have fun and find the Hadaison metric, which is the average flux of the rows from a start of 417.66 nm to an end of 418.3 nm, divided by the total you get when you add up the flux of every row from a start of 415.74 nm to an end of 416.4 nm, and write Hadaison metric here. 0.150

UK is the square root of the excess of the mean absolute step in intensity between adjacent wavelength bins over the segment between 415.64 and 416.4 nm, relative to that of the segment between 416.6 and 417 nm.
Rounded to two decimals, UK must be 0.33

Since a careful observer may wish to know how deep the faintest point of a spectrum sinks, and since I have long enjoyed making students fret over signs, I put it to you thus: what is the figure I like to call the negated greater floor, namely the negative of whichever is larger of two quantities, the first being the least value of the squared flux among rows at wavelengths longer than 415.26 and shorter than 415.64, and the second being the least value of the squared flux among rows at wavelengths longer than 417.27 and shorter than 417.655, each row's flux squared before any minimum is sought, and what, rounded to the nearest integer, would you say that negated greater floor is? -217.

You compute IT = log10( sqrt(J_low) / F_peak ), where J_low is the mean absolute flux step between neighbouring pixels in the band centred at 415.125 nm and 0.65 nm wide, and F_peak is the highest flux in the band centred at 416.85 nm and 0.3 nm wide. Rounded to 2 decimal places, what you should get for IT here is -1.35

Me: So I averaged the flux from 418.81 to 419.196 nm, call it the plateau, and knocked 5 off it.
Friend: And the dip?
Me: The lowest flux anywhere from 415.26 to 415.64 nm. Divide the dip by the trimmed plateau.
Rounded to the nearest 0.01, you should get 1.41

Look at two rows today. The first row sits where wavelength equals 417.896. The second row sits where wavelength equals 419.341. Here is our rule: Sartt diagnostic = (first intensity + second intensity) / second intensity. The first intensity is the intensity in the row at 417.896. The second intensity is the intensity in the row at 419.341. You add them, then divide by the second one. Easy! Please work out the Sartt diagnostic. 1.99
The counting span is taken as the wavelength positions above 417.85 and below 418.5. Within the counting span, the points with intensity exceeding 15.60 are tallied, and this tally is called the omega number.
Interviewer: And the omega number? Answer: 5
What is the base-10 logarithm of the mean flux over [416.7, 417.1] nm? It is 1.19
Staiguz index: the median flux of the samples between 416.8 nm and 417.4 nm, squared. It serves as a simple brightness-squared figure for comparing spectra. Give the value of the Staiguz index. 247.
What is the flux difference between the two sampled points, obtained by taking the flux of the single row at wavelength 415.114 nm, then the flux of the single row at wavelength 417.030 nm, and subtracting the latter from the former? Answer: -1.4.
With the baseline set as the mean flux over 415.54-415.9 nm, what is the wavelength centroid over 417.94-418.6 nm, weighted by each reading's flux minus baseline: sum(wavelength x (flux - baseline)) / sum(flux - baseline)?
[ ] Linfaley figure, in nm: 418.28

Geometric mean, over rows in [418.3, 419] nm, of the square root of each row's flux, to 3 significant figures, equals 3.93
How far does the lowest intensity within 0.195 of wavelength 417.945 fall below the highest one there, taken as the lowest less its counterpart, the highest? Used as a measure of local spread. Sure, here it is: -1.10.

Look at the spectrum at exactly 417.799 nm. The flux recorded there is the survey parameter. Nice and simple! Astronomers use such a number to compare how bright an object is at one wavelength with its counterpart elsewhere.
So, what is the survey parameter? 15.58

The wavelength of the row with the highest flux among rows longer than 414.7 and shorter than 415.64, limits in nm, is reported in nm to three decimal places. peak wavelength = 415.497 nm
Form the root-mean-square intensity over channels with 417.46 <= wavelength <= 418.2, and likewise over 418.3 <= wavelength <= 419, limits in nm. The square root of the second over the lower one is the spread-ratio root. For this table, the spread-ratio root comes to 0.99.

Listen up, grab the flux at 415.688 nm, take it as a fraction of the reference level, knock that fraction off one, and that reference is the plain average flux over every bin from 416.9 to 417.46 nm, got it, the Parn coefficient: 0.052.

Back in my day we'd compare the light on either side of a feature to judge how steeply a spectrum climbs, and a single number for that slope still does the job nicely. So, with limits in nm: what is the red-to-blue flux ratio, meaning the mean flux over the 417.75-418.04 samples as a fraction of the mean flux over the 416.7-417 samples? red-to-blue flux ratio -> 1.03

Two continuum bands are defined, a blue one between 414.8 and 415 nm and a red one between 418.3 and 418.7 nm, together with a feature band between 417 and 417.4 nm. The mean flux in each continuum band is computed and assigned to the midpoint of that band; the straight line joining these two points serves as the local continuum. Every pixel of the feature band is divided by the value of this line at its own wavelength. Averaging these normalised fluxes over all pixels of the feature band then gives 1.02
